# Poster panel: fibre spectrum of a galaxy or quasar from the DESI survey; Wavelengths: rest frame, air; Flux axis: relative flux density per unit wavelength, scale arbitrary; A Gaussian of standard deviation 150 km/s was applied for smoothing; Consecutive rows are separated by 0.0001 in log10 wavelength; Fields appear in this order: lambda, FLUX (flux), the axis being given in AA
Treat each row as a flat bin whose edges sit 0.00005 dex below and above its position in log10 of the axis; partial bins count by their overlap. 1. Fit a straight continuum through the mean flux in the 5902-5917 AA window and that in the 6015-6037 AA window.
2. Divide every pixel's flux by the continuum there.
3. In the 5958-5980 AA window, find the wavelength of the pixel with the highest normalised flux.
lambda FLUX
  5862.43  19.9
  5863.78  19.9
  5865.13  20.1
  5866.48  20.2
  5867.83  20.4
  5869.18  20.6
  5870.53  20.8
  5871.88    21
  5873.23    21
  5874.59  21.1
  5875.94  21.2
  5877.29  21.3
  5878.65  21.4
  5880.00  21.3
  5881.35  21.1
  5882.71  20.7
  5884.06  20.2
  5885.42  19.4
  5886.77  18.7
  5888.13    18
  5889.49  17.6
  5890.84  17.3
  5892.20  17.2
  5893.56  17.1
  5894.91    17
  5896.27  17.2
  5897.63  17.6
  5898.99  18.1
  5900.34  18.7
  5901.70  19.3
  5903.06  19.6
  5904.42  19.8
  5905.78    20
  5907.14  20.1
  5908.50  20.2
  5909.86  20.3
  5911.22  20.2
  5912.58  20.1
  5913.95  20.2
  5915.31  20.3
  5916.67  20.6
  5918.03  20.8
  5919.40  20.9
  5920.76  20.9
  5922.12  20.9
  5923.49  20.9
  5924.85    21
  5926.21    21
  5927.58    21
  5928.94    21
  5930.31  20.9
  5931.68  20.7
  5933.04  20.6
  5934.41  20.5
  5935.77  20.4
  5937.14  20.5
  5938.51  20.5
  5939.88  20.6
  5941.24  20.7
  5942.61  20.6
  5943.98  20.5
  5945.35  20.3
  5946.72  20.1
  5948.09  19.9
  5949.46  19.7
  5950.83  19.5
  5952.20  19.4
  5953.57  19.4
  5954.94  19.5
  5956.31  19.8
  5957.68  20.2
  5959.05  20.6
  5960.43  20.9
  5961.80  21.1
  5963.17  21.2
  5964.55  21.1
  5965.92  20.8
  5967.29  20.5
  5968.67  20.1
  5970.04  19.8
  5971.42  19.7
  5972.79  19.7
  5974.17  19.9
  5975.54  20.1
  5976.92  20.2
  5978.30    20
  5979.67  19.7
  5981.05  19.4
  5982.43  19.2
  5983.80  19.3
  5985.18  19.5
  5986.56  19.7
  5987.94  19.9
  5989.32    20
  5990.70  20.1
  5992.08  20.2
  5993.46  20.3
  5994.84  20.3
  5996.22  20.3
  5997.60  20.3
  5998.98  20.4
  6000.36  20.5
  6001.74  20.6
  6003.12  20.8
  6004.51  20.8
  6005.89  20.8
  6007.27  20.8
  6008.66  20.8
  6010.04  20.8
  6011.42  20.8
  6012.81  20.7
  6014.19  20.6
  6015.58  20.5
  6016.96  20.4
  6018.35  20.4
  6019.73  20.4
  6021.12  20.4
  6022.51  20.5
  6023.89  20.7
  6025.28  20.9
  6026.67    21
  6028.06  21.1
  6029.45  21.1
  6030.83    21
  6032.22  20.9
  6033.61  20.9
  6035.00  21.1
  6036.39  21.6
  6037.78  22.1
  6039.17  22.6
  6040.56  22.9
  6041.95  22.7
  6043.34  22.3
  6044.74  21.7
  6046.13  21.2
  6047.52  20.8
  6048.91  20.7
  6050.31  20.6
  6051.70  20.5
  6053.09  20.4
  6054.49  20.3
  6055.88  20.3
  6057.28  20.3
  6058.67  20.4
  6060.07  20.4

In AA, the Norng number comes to 5963.17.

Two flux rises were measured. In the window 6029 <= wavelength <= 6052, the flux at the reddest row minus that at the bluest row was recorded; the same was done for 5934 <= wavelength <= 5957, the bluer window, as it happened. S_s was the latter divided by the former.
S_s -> 1.2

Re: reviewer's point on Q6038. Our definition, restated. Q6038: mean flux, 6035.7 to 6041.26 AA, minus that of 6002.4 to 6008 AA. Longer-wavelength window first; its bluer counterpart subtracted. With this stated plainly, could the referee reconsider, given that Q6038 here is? 1.5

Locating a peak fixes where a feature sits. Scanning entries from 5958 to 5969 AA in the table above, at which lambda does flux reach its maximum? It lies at 5963.17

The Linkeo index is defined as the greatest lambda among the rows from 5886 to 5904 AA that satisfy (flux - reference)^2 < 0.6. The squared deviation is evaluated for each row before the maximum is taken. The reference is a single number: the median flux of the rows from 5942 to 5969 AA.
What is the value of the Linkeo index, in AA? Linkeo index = 5903.06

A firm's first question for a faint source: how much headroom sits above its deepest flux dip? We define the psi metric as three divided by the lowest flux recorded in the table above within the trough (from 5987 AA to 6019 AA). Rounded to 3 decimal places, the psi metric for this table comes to 0.151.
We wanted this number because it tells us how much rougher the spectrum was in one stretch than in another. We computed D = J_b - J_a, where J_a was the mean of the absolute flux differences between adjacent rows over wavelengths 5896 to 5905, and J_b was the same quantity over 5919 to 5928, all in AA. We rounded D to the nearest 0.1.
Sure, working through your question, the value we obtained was -0.4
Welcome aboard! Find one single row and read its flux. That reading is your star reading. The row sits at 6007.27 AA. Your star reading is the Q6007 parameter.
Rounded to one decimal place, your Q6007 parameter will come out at 20.8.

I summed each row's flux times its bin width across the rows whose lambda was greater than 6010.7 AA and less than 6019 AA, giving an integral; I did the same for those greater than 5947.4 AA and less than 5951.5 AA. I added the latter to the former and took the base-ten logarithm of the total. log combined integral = 2.40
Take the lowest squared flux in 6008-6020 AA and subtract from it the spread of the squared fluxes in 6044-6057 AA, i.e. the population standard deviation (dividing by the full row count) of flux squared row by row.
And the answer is 398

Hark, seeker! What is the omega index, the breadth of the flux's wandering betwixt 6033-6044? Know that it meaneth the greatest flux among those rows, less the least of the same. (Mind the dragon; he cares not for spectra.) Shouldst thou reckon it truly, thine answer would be 2.0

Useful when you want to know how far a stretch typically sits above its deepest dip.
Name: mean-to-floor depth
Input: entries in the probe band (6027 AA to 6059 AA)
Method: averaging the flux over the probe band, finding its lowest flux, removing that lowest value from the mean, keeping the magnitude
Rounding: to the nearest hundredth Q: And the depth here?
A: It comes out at 0.90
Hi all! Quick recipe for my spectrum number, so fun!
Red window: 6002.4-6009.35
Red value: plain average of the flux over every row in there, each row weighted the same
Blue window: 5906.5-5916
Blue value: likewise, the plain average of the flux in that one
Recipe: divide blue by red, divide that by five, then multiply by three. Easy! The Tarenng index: 0.583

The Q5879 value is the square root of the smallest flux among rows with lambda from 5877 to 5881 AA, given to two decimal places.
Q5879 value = 4.62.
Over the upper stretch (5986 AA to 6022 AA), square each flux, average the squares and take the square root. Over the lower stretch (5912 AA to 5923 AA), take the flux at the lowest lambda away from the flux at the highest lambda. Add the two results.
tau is 21.2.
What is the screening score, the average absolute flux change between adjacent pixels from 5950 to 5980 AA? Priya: 0.21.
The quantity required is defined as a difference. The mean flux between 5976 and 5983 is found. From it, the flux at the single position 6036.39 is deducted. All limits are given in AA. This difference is -1.9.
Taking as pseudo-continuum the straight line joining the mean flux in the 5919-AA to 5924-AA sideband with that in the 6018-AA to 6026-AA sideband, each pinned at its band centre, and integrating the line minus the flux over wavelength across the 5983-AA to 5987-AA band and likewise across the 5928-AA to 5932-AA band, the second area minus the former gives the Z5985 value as -5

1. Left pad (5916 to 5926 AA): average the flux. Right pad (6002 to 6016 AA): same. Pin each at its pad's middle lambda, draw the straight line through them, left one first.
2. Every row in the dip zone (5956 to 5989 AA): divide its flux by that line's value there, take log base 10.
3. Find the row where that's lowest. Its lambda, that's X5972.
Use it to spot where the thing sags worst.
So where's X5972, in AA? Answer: 5982.43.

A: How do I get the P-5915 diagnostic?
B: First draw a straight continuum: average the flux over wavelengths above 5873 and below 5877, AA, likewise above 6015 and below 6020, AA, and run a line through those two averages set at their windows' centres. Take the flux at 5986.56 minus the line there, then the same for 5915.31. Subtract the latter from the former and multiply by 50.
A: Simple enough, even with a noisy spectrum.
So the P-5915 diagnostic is -13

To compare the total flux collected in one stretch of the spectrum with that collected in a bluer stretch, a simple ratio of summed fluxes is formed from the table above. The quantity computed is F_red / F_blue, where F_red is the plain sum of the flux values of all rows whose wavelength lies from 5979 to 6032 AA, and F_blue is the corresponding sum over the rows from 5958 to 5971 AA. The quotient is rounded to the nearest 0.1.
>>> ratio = 4.2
